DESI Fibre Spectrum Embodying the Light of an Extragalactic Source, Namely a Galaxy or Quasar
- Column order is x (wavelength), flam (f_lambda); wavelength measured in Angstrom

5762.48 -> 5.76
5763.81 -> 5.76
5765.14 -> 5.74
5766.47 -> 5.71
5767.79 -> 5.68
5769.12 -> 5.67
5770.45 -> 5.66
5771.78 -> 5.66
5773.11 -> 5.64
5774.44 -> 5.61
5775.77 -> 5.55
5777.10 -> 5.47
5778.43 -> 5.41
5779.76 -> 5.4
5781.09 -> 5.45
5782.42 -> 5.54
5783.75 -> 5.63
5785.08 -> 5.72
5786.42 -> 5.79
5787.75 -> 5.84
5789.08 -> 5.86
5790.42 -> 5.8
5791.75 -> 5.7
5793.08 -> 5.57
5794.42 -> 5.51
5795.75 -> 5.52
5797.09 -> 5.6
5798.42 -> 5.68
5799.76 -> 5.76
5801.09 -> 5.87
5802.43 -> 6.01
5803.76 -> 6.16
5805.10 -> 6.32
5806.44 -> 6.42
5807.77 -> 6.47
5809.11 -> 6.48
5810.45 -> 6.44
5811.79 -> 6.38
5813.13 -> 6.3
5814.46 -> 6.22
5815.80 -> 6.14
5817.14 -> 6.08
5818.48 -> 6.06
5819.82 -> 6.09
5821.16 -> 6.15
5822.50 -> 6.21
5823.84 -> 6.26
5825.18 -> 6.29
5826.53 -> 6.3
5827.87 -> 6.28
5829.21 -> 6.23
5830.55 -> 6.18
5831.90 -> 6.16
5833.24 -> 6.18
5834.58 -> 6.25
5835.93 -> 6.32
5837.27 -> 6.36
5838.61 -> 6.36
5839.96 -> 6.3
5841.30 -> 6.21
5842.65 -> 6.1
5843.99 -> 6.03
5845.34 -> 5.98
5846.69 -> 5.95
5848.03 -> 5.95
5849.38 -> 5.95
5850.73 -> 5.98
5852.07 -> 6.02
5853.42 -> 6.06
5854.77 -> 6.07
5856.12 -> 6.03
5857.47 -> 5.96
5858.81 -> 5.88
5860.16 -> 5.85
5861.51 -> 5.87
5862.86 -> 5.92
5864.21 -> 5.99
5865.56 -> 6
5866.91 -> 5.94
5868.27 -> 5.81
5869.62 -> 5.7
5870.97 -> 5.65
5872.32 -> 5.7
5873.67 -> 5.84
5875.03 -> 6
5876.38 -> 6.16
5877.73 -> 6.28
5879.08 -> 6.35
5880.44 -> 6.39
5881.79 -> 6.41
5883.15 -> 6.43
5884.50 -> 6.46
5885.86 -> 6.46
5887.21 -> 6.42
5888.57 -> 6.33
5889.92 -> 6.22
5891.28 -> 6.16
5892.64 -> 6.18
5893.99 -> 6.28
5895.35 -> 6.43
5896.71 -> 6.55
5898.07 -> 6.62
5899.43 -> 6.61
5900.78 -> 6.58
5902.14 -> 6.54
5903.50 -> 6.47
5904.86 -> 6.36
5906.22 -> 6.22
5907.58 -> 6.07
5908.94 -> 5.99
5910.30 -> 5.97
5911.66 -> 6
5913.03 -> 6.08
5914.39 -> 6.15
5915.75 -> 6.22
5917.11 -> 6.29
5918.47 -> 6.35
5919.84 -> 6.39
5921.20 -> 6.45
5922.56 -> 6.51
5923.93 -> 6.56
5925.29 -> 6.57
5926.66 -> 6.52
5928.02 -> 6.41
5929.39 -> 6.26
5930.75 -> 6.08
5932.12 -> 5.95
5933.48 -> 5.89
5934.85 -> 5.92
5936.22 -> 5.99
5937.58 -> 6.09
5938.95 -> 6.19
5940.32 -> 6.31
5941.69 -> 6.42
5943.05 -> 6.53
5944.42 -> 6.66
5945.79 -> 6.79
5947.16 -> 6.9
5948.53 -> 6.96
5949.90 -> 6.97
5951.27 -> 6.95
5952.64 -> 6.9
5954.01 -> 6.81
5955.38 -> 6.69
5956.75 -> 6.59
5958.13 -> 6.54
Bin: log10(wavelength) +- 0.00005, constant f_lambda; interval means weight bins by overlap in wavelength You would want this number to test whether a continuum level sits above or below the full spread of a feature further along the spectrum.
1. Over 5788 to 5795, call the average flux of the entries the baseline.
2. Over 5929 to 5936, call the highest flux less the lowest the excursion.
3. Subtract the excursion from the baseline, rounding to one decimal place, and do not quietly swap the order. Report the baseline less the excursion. 5.3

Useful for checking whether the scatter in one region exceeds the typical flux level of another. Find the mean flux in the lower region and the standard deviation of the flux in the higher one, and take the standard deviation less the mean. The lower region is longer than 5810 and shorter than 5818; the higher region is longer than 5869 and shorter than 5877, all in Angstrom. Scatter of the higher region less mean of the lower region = -6.1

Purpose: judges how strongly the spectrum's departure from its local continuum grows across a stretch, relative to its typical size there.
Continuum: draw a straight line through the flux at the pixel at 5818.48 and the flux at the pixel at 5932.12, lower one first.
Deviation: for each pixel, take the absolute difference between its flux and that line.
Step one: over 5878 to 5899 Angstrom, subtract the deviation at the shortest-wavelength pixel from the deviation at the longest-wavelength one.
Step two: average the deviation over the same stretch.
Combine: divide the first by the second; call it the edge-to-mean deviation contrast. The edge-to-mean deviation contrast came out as 0.7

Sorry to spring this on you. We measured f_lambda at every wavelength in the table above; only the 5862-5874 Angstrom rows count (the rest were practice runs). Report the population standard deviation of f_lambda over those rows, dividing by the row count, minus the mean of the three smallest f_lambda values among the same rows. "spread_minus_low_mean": -5.6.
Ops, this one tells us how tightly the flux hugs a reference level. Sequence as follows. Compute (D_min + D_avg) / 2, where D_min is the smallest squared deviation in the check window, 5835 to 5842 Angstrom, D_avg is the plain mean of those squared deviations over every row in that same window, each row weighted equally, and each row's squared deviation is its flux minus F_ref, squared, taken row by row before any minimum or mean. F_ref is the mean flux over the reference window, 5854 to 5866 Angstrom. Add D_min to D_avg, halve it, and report 0.10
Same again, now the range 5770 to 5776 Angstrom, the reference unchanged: 0.10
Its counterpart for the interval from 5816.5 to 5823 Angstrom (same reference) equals 0.02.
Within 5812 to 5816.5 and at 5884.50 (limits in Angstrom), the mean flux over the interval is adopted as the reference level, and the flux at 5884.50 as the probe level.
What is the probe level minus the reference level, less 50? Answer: -49.8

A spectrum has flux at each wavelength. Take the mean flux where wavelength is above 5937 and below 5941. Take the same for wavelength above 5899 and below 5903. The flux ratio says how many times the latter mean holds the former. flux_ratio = 1.06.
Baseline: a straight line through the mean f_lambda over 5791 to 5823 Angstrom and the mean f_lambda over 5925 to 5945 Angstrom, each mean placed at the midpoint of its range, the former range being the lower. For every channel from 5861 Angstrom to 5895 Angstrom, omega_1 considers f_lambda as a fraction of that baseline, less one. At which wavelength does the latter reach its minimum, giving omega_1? 5870.97 Angstrom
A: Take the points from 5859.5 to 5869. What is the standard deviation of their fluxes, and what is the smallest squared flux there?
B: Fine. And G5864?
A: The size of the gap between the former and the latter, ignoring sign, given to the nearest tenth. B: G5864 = 33.7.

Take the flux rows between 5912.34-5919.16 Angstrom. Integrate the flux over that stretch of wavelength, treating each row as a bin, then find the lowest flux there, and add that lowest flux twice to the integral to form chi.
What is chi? 54.5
